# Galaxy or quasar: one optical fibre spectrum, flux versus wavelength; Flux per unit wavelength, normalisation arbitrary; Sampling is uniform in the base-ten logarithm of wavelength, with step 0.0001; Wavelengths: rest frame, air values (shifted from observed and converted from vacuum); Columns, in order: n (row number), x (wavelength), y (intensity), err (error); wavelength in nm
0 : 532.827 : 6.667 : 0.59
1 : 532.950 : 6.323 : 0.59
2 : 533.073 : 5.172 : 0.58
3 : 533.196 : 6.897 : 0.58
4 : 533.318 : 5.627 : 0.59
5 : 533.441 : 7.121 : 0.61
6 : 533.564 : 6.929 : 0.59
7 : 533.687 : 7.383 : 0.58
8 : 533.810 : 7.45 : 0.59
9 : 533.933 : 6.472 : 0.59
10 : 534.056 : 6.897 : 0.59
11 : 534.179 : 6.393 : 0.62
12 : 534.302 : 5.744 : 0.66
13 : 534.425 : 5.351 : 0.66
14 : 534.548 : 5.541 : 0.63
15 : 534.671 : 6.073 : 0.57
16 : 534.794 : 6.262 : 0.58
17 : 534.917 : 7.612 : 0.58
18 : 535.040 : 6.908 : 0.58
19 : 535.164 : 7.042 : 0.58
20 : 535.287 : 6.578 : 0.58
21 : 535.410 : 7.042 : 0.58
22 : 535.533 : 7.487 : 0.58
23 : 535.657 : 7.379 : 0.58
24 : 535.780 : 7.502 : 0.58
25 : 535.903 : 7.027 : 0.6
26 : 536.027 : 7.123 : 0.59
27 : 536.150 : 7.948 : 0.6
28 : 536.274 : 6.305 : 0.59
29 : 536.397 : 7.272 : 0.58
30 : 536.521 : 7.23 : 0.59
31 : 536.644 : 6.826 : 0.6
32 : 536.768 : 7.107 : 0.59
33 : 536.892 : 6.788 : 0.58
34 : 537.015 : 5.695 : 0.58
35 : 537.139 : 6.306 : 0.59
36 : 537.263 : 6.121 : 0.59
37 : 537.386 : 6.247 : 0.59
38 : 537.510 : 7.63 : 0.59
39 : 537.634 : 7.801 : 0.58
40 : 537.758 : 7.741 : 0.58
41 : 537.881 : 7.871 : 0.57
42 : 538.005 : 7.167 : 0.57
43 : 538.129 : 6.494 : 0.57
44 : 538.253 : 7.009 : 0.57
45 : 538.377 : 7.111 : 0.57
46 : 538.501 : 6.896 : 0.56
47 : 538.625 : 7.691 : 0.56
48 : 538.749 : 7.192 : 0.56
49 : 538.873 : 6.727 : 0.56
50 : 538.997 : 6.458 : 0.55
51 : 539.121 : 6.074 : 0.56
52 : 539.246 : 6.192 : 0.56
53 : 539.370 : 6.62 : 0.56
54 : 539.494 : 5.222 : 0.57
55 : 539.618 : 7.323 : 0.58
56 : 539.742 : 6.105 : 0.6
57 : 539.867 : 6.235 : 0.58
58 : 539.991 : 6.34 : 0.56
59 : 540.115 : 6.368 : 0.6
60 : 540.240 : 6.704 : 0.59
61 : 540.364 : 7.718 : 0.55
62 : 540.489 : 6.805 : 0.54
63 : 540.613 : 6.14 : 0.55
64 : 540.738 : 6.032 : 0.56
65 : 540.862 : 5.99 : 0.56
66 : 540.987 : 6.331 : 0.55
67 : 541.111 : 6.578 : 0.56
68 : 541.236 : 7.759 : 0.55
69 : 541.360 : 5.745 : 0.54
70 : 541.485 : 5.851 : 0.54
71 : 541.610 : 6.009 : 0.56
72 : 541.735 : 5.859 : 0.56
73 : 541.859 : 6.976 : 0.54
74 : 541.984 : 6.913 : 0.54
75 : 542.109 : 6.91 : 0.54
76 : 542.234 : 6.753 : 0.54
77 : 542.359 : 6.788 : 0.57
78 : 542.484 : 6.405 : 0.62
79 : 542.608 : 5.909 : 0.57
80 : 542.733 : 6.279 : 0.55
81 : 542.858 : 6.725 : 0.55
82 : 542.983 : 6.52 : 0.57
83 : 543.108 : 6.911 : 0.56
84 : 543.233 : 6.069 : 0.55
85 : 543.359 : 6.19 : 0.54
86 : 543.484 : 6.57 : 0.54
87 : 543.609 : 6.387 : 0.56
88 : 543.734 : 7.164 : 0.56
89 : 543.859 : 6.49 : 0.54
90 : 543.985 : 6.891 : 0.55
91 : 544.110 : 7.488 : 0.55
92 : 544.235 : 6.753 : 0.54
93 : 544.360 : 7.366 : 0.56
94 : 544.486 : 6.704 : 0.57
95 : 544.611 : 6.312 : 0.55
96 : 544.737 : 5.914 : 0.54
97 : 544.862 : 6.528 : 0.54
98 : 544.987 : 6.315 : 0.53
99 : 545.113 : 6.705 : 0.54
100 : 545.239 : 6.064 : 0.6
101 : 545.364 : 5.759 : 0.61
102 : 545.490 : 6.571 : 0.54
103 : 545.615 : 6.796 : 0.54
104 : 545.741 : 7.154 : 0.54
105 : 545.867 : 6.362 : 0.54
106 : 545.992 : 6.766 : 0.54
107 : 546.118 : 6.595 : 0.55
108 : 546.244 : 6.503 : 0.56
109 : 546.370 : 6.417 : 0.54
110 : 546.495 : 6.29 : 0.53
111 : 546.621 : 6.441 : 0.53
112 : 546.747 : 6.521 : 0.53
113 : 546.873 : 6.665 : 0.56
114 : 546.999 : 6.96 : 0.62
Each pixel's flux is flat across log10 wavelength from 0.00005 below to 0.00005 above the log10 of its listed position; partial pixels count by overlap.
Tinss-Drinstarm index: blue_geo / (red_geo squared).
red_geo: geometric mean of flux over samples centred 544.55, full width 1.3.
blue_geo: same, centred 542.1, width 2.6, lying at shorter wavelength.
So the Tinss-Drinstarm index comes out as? 0.144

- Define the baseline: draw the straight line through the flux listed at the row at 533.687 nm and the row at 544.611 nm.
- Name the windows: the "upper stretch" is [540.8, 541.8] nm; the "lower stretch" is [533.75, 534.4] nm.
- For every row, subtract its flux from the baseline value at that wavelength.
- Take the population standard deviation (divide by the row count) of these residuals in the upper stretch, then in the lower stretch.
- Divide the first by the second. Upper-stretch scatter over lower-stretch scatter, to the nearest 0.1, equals 1.1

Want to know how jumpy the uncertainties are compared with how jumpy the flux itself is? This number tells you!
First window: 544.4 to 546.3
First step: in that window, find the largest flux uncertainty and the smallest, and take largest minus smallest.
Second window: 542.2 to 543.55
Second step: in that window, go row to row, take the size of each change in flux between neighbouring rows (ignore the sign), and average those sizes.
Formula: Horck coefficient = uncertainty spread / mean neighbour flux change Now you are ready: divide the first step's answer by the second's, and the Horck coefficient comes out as 0.22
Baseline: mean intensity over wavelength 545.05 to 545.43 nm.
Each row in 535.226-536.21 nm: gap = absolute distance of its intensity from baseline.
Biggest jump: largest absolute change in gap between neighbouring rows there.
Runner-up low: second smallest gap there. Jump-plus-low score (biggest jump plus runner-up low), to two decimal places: 1.68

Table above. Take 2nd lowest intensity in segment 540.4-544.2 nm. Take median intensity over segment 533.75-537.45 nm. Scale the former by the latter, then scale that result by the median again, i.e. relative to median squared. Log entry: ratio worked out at 0.124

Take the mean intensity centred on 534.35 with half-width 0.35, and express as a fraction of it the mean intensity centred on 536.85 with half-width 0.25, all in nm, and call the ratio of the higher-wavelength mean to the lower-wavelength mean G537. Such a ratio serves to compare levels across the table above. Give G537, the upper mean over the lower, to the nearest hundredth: 1.10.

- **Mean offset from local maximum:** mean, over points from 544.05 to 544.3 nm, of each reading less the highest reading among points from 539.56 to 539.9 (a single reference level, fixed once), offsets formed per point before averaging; -0.20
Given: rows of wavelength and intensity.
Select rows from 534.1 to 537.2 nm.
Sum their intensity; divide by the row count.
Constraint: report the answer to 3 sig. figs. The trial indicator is 6.74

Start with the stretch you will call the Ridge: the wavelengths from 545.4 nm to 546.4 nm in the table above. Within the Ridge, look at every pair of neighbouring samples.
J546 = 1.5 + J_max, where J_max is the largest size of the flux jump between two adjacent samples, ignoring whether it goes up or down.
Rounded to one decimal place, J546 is 2.3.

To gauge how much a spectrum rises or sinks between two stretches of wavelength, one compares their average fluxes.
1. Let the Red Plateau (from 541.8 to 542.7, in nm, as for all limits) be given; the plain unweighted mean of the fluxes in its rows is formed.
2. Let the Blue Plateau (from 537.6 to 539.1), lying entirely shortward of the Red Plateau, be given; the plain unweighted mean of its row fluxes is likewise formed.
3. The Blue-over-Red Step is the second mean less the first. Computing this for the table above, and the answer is 0.5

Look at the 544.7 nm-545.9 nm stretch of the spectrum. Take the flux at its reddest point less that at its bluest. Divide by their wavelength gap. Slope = 0.4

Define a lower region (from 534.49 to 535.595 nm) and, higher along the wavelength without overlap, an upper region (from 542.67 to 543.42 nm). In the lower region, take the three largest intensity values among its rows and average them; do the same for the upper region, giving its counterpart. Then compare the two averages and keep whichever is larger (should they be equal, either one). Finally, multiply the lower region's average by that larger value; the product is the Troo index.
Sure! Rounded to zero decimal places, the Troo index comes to 54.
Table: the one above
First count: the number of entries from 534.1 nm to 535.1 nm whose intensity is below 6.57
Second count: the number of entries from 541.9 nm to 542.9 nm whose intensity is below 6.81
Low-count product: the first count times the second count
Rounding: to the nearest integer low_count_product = 36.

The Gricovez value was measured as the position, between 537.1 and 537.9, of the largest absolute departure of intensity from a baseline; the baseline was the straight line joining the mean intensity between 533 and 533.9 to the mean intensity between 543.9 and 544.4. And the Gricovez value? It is 537.881 nm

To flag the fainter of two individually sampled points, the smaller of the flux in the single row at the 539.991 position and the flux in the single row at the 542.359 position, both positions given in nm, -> 6.34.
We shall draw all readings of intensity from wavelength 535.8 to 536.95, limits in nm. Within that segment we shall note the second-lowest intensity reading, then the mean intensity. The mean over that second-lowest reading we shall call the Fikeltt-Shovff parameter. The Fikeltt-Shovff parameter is 1.04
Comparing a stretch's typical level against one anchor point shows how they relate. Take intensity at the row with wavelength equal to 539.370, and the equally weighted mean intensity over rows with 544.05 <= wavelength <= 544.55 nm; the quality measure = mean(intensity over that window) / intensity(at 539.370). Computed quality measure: 1.07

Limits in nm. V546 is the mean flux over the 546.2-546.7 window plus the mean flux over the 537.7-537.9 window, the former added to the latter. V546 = 14.2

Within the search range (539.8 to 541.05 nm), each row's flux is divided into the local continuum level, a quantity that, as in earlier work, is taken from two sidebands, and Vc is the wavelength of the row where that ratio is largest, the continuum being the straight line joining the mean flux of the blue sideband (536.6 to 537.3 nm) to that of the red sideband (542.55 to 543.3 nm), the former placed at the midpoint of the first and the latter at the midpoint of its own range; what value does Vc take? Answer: 540.862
